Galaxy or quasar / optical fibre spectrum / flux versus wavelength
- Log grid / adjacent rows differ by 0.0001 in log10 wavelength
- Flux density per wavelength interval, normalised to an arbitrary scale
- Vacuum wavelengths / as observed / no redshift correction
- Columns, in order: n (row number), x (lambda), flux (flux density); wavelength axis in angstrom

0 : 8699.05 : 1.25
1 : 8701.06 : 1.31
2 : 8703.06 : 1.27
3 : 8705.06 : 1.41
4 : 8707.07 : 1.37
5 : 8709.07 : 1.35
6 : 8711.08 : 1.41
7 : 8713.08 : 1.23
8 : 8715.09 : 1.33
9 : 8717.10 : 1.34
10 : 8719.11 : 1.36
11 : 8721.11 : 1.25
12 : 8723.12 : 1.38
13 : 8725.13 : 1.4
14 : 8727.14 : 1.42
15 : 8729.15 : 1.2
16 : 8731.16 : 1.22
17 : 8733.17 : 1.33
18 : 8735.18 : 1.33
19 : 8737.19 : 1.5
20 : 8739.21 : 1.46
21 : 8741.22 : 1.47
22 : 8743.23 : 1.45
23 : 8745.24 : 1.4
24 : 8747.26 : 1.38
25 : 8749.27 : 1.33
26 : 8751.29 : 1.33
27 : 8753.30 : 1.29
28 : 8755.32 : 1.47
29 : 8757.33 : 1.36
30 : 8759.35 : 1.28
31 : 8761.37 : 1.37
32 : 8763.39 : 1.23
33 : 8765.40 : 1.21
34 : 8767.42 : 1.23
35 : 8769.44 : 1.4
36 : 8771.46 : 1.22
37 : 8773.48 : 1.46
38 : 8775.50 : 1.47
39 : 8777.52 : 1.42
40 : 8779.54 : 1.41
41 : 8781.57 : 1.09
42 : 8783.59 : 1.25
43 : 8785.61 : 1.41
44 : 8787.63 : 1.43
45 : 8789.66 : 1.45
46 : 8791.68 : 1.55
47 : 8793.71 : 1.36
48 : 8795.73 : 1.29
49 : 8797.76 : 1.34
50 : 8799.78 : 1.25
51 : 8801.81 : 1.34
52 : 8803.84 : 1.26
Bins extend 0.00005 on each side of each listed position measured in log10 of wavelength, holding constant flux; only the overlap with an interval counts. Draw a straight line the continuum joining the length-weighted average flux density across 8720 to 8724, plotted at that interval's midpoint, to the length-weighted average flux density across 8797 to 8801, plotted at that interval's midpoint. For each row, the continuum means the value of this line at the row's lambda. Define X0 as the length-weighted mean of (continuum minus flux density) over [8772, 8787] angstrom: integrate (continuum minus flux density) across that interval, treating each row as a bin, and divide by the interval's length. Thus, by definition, -0.06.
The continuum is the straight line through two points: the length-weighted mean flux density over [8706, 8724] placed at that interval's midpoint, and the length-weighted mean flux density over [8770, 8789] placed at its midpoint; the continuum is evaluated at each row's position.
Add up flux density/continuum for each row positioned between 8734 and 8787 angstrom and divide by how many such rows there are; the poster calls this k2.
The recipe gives 1.00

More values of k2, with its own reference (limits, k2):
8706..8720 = 1.00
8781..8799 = 1.00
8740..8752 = 1.04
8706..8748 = 1.02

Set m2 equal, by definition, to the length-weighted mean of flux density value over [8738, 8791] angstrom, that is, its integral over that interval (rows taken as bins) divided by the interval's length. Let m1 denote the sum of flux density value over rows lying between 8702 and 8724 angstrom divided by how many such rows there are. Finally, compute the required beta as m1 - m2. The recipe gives -0.022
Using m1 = 1.336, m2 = 1.358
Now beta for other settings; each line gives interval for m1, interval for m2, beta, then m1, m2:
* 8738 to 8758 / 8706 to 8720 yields 0.053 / 1.394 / 1.341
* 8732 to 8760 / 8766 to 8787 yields 0.049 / 1.384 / 1.335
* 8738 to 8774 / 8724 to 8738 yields 0.011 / 1.352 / 1.341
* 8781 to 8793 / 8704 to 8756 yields 0.002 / 1.363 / 1.361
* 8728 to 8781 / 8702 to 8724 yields 0.018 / 1.355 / 1.336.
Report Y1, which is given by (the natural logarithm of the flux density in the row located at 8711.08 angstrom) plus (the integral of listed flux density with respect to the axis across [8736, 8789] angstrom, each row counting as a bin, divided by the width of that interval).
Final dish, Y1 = 1.70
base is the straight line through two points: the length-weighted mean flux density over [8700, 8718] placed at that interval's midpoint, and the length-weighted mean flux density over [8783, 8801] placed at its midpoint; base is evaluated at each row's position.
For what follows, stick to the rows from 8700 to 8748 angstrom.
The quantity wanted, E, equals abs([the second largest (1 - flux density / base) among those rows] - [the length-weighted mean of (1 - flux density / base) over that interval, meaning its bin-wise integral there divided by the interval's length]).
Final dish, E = 0.104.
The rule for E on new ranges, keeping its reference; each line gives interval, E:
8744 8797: 0.101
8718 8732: 0.076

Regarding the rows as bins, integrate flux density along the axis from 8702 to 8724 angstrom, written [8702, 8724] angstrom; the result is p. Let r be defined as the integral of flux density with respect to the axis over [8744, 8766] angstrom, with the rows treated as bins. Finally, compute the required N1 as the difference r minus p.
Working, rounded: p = 29.4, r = 29.38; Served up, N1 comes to 0.0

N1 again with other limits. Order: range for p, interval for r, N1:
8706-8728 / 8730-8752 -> 0.7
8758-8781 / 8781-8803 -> -1.0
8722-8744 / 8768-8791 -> 1.1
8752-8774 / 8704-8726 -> 0.7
